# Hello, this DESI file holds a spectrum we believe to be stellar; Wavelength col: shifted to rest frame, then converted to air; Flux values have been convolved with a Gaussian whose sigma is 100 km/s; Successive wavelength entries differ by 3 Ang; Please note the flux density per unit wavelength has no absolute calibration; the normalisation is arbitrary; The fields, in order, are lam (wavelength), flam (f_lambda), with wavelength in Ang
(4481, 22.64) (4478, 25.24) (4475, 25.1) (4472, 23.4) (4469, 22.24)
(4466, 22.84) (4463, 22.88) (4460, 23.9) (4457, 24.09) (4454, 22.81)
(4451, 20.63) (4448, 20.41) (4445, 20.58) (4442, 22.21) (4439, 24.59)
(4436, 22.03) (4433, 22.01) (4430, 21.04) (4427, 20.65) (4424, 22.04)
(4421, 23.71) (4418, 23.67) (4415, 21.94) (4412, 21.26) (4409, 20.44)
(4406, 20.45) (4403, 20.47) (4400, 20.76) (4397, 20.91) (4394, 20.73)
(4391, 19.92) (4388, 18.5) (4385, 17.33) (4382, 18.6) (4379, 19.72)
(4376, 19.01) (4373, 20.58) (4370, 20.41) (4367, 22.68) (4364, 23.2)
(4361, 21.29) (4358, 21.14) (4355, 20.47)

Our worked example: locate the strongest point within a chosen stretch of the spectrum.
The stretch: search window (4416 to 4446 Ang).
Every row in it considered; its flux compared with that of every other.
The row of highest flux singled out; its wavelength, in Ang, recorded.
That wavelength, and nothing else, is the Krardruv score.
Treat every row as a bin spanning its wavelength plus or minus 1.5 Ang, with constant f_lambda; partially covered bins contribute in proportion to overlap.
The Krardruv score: 4439 Ang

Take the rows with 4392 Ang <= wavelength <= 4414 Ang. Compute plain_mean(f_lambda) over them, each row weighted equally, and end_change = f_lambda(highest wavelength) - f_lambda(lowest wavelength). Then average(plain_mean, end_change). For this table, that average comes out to 10.6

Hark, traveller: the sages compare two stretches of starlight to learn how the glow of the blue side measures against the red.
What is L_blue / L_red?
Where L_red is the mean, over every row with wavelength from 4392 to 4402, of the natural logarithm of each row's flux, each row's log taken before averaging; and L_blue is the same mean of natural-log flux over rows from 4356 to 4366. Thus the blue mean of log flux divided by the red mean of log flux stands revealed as 1.02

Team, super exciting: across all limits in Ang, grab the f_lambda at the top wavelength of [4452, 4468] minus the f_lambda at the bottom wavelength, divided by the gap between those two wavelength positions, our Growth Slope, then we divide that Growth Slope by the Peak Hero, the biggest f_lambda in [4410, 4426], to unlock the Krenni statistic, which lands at 0.000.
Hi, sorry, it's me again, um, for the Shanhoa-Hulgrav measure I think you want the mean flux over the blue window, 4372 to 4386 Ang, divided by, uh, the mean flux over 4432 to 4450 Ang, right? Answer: 0.87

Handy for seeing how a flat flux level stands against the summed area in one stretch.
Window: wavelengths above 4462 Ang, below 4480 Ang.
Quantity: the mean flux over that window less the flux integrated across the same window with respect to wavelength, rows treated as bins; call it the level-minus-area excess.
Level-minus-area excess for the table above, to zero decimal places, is -401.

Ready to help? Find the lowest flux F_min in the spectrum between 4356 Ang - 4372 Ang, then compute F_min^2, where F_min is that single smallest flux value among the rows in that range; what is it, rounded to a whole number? 417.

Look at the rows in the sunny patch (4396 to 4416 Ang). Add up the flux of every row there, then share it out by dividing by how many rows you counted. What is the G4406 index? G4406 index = 20.9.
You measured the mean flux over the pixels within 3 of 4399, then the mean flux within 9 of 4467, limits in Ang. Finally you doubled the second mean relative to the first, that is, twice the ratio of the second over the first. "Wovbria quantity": 2.25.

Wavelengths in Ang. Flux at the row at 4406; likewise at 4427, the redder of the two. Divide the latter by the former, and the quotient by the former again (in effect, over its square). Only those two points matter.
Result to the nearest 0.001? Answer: 0.049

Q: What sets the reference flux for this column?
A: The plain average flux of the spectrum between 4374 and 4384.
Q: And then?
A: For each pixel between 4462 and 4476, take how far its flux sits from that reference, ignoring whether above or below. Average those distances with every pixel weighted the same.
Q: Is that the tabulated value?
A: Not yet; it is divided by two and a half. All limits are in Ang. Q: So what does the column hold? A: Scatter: 1.7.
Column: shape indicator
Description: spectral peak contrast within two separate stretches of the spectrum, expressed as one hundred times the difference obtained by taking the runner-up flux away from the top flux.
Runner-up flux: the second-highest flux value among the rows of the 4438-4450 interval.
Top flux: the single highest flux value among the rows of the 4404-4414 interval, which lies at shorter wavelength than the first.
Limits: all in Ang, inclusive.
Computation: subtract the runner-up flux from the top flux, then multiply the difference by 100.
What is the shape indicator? -95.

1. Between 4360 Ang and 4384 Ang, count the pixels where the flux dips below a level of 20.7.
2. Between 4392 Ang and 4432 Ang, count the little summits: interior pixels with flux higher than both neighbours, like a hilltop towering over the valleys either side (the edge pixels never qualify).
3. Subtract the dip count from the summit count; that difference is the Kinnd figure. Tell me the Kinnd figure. -3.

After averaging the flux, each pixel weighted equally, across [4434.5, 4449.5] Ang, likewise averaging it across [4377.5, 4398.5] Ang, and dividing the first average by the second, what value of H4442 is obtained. 1.13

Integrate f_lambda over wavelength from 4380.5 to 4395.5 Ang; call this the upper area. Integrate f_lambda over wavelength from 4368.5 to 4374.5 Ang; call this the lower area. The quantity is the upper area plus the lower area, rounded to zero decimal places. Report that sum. 408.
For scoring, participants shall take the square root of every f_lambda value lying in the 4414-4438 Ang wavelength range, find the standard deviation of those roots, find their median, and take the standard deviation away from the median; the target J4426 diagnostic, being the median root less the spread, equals 4.58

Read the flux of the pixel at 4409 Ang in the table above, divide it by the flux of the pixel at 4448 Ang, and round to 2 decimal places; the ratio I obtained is 1.00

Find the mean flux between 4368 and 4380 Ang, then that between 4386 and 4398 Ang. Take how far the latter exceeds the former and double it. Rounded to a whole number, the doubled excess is 0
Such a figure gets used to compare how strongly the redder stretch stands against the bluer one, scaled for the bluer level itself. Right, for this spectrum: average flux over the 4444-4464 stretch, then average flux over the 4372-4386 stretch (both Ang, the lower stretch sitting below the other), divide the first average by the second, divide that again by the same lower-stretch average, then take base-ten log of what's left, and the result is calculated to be -1.21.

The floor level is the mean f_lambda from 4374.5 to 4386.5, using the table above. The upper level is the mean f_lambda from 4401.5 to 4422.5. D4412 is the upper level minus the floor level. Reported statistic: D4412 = 3.0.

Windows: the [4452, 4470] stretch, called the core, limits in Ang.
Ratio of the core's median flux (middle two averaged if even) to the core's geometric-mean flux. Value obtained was 0.99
